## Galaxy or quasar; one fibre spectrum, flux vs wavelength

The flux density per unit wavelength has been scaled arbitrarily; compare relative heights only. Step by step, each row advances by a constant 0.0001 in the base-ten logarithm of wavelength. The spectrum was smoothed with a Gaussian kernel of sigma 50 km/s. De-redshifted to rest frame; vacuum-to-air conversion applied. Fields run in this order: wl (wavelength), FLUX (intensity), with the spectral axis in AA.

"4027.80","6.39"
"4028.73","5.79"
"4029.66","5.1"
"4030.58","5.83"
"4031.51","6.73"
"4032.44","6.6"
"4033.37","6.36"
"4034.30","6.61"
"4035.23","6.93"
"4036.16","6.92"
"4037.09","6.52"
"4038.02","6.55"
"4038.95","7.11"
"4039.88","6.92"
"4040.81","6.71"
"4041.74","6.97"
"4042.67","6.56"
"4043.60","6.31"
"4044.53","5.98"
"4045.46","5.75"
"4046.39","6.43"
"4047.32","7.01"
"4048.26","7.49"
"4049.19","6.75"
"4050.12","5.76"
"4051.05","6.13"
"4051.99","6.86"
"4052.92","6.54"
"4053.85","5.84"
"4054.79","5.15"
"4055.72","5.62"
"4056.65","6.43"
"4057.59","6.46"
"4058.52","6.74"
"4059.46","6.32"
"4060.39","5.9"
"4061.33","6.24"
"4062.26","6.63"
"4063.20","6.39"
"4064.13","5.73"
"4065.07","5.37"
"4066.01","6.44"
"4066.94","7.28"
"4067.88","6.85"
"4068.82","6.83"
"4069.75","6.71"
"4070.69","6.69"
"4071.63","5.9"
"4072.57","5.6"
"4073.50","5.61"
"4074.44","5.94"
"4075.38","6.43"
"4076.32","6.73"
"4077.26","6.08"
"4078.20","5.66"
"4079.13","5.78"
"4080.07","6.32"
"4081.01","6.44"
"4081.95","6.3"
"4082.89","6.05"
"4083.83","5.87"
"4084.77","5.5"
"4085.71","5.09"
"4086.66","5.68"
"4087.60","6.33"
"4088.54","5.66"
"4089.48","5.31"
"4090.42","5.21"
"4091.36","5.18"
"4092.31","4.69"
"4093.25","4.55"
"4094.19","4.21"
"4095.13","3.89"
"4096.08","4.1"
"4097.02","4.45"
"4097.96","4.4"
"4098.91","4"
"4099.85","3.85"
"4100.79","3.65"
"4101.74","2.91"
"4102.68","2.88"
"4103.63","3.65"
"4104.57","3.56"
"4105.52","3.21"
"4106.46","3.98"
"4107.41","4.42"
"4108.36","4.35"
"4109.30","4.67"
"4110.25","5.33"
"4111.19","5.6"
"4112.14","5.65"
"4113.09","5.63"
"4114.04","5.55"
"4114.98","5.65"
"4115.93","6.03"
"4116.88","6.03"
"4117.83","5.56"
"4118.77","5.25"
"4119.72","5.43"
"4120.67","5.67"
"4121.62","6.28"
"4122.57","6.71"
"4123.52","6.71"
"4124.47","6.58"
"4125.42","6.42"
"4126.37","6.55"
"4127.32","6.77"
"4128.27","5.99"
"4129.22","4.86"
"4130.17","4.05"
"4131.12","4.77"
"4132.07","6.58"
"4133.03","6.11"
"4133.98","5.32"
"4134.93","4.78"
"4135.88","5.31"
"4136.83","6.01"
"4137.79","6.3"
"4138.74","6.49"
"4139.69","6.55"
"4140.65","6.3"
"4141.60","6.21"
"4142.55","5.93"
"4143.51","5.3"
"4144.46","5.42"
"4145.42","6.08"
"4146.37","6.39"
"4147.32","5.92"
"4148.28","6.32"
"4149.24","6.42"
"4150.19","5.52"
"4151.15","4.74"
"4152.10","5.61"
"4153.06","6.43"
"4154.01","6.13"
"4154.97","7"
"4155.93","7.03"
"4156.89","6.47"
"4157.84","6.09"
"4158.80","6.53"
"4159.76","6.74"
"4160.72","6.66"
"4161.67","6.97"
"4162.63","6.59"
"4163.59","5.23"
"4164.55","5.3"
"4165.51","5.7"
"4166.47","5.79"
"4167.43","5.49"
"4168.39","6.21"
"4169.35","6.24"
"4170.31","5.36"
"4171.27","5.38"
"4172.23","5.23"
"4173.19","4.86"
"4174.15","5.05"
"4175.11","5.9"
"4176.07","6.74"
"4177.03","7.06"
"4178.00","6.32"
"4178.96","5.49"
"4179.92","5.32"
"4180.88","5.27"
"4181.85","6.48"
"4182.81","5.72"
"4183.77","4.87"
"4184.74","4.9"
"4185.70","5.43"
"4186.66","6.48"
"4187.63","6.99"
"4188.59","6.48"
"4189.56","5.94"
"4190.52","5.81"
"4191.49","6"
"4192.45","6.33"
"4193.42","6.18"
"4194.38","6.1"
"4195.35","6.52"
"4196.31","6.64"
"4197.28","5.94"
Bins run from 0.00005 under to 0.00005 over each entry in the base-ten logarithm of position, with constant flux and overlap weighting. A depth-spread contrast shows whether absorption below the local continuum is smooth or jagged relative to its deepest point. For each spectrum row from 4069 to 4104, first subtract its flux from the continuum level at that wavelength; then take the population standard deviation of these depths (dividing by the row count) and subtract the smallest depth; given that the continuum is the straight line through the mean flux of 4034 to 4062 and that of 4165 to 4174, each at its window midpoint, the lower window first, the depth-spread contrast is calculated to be 1.49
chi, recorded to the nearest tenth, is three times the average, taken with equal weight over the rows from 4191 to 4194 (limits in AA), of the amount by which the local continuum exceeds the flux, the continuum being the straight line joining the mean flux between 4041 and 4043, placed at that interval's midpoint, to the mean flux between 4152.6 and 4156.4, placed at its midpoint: 1.3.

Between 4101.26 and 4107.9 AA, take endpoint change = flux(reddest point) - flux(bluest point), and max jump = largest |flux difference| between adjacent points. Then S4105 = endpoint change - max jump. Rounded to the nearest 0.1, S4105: 0.7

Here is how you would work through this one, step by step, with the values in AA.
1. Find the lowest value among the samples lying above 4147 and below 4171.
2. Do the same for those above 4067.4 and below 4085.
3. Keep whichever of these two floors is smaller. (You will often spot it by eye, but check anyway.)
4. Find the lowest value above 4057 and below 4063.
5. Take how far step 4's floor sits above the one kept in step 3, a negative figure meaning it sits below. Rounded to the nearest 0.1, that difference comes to 1.2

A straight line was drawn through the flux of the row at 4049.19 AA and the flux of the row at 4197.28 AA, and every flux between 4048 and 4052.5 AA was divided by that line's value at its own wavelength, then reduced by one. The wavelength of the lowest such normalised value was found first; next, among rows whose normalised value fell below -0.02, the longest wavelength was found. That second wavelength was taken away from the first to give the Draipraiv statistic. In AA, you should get -0.9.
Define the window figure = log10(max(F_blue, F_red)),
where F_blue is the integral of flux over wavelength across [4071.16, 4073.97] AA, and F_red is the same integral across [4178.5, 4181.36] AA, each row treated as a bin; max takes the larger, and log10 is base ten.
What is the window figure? 1.205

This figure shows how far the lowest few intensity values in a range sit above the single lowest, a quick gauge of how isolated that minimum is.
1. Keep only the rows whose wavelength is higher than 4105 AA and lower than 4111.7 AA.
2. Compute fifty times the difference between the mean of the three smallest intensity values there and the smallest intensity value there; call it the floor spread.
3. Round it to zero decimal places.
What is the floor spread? 32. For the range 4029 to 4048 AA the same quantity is 23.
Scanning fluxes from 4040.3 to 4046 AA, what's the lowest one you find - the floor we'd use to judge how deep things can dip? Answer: 5.75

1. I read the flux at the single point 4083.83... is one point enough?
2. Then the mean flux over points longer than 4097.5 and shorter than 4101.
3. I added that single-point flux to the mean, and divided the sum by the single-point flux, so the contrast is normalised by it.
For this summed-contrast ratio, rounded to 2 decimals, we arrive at 1.68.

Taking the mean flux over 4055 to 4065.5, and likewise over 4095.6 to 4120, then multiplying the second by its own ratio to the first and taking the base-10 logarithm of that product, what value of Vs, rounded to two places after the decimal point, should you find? 0.54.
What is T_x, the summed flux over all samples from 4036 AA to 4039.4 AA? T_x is 27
